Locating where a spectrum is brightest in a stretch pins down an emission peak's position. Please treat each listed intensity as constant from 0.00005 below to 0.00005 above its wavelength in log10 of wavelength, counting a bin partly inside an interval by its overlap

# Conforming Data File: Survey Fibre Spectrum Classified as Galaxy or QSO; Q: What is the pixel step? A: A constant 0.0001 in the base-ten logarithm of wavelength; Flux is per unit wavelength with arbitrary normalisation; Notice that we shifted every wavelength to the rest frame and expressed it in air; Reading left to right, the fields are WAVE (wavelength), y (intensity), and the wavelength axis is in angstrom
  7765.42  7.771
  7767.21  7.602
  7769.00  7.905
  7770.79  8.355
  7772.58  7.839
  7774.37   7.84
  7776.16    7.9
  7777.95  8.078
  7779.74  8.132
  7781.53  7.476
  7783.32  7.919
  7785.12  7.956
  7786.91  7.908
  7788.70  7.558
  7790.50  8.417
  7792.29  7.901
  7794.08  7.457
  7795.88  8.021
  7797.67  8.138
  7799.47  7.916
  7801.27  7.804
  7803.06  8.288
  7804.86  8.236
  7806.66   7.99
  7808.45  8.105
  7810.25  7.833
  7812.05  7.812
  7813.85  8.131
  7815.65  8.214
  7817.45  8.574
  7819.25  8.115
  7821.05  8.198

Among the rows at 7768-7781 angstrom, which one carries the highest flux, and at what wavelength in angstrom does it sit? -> 7770.79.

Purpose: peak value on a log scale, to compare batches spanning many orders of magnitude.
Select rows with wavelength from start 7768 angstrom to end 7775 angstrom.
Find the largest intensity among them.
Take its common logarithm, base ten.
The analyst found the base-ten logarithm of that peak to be 0.922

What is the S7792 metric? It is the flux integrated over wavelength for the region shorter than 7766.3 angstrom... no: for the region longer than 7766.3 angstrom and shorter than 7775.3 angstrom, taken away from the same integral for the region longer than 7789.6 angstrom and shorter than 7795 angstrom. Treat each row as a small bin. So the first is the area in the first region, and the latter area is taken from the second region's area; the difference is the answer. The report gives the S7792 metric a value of -28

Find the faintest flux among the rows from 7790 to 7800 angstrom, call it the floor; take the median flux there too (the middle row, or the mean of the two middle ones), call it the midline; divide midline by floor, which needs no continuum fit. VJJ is 1.07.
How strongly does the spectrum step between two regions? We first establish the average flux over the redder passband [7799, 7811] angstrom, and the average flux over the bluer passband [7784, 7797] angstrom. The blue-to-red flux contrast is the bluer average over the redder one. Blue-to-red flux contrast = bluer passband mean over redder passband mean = 0.98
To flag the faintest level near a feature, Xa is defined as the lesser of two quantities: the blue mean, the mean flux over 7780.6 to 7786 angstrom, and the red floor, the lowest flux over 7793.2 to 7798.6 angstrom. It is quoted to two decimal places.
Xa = 7.46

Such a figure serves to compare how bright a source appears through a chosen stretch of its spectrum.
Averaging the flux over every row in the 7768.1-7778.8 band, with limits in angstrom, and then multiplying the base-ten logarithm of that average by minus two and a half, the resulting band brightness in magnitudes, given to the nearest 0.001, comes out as -2.256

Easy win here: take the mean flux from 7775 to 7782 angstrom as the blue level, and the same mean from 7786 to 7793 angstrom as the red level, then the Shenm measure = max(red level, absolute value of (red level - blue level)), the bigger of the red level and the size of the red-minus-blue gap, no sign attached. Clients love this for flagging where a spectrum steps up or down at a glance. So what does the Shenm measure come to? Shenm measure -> 7.95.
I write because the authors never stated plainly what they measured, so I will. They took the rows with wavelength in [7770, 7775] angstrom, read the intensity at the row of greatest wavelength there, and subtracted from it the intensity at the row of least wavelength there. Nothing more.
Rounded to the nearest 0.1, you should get -0.5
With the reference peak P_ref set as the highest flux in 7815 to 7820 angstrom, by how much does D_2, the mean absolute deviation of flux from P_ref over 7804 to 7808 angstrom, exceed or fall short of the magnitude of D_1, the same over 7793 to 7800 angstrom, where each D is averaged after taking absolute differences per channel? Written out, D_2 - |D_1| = -0.23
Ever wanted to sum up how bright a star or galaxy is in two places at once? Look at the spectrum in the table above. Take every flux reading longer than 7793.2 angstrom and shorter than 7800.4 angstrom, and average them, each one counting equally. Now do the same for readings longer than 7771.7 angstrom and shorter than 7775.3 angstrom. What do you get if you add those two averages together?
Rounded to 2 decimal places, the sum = 15.72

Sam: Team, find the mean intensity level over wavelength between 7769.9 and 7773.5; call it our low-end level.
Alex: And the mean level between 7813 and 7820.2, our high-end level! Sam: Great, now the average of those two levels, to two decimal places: 8.18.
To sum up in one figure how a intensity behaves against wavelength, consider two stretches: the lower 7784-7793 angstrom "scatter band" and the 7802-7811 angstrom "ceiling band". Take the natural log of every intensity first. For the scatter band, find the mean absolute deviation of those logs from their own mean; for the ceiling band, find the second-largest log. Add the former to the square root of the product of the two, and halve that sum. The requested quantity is 0.124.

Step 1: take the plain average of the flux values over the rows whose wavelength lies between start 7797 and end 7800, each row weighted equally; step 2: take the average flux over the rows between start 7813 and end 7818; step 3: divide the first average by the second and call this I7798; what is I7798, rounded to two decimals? 0.97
